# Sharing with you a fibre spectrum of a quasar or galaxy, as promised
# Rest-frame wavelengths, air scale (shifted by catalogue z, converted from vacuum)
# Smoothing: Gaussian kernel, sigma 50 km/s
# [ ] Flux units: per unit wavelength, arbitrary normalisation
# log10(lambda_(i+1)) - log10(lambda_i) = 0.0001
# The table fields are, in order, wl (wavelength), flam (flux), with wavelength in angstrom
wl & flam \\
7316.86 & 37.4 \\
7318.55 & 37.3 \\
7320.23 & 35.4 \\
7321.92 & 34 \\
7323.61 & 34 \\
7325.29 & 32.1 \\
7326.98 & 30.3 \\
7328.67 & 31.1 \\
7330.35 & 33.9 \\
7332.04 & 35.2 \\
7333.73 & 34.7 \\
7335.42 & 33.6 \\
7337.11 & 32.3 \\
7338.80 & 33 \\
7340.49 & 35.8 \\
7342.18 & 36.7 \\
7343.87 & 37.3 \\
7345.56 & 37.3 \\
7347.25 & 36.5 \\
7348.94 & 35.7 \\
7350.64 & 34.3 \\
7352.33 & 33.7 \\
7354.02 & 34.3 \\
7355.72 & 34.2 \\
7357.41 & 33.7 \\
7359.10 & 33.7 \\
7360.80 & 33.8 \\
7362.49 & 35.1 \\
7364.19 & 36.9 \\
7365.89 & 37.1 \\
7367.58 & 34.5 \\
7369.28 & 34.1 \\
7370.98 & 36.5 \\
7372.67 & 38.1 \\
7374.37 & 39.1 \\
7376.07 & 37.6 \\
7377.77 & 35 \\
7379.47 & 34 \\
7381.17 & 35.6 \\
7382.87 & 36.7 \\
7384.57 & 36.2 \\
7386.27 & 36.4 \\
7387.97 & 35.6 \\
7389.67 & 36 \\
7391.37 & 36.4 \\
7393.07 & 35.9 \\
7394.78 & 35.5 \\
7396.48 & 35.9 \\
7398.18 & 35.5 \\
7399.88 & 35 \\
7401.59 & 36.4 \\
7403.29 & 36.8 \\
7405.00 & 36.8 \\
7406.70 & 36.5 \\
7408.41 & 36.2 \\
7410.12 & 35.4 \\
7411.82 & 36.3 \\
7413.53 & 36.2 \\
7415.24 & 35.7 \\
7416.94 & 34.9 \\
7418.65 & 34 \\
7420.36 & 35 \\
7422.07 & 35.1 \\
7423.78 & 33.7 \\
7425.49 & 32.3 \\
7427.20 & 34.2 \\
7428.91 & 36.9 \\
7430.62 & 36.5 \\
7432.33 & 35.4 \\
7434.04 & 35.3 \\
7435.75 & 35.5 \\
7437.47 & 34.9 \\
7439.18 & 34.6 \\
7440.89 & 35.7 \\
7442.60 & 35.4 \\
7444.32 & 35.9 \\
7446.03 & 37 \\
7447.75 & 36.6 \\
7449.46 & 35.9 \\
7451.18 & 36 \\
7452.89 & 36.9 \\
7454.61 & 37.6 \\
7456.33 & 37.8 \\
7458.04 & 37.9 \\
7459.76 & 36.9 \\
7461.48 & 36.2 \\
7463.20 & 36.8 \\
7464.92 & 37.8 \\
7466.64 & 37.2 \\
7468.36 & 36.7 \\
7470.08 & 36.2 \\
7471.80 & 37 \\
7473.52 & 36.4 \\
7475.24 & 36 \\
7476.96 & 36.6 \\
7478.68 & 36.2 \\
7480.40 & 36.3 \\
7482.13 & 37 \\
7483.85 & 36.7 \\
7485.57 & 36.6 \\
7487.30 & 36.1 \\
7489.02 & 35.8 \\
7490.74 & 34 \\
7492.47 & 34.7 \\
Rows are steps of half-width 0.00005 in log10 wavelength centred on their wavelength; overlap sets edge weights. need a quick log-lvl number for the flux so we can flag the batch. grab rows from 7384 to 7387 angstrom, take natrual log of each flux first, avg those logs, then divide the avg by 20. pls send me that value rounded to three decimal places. 0.180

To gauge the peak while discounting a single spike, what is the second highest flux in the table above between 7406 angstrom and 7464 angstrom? 37.8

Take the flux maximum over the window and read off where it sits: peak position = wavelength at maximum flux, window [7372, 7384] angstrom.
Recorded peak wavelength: 7374.37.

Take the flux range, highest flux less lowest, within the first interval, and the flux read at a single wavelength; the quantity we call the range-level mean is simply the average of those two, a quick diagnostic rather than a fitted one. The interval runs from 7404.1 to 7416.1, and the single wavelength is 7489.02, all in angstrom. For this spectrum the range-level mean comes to 18.6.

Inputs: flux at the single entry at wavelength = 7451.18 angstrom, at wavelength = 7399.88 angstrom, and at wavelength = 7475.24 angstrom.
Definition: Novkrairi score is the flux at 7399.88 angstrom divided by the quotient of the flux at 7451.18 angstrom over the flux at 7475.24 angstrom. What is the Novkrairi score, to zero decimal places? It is 35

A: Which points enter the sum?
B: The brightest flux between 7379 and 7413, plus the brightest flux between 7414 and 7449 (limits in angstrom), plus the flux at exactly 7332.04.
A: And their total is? 109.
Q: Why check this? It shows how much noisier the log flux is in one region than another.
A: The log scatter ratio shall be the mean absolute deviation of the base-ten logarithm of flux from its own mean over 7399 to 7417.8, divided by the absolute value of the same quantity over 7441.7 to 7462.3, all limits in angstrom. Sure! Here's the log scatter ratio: 0.8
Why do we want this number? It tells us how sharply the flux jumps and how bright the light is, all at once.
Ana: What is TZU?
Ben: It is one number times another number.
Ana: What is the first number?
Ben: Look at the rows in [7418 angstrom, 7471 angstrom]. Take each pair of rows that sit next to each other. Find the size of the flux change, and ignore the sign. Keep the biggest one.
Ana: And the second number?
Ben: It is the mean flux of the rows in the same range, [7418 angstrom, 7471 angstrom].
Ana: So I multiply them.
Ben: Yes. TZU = 97.0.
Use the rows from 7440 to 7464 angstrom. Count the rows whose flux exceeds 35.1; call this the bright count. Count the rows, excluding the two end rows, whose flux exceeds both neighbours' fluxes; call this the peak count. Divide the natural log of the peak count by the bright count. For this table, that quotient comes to 0.05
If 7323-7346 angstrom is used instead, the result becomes 0.00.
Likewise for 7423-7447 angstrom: 0.12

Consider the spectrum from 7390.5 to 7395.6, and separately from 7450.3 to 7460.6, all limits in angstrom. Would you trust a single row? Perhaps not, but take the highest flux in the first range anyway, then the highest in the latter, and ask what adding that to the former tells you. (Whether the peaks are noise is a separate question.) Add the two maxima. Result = 74.3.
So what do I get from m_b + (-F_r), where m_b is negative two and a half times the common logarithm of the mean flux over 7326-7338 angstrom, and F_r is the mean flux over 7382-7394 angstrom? -40.0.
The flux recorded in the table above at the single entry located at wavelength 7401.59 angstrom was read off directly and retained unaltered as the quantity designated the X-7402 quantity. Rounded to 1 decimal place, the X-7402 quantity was 36.4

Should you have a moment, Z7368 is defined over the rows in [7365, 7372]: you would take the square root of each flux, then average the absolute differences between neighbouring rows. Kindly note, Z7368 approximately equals 0.15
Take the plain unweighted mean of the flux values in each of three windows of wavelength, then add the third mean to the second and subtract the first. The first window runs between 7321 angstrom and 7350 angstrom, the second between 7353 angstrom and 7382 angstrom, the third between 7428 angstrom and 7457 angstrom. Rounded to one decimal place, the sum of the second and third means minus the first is 37.3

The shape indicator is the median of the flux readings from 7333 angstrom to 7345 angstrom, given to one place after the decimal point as 34.7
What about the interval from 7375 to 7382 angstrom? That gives 35.3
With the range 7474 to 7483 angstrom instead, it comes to 36.3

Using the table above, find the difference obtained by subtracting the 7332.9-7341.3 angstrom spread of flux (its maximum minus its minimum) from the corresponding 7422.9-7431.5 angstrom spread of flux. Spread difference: 1.1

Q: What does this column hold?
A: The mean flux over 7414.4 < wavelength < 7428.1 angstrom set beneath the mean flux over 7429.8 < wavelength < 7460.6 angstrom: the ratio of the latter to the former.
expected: 1.05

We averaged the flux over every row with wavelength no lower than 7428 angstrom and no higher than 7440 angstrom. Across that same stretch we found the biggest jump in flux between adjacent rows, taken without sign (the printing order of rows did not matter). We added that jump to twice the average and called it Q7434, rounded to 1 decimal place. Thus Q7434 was 72.3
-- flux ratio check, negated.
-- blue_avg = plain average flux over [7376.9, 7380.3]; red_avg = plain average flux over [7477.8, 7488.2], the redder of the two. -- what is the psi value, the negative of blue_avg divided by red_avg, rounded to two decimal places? -0.95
